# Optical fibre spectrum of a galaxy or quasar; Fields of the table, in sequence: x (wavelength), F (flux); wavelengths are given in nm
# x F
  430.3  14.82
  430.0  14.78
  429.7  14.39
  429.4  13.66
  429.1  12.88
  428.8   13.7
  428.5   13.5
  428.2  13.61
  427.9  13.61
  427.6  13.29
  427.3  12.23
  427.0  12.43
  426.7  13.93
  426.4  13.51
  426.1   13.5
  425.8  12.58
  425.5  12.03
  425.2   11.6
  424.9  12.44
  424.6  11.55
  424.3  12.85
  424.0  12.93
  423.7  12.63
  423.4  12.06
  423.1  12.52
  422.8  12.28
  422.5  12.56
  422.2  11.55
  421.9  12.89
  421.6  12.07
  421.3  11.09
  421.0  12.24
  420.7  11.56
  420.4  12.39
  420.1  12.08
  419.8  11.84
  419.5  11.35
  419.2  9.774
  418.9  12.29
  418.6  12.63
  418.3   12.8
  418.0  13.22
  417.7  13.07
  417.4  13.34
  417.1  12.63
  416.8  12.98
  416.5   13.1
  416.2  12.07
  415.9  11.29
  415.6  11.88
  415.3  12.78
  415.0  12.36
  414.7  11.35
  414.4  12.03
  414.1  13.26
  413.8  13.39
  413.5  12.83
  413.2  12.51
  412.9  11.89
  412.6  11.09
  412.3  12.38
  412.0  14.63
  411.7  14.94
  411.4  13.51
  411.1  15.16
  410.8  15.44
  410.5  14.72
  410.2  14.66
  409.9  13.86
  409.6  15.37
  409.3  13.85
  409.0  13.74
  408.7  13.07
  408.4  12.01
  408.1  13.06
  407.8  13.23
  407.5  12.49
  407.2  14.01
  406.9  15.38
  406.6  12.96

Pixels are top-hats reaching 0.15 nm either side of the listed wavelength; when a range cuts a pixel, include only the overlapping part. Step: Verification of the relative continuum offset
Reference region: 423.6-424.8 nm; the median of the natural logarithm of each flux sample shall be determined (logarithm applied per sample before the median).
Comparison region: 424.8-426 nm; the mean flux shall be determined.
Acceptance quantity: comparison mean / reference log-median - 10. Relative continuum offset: -5.2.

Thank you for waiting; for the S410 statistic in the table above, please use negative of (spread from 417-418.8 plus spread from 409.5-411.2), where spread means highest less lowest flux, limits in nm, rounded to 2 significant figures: -2.3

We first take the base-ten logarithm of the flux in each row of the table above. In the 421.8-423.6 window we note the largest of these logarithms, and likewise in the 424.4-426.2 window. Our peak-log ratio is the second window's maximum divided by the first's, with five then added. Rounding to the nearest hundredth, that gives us 6.02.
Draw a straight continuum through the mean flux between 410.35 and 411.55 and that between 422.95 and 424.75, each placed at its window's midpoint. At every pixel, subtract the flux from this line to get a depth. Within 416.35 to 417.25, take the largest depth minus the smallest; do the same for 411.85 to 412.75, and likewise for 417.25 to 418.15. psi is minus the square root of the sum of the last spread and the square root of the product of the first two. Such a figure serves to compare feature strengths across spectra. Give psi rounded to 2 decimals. -1.16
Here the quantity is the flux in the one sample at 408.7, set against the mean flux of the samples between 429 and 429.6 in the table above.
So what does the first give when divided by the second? 0.98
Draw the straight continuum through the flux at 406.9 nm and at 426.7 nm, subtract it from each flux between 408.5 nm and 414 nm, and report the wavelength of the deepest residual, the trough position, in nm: 412.6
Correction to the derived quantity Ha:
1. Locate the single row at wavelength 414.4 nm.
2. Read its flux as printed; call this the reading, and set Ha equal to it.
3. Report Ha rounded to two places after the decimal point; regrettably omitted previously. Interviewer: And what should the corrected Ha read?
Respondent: 12.03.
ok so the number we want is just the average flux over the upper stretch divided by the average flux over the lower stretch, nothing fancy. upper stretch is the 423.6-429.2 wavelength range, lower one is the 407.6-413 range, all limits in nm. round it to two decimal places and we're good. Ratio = 0.94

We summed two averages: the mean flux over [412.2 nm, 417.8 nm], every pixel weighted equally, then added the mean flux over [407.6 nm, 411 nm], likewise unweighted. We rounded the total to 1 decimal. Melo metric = 26.3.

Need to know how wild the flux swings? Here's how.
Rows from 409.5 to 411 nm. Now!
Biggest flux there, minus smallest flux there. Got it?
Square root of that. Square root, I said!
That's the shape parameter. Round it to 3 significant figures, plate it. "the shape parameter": 1.26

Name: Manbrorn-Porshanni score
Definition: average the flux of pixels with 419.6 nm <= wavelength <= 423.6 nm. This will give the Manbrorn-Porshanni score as 12.1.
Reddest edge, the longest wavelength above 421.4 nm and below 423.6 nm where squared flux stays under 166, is 423.4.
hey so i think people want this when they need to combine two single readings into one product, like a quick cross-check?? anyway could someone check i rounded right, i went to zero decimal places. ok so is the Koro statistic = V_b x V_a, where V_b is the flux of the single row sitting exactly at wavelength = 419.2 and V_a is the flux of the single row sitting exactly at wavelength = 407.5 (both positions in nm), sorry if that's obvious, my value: 122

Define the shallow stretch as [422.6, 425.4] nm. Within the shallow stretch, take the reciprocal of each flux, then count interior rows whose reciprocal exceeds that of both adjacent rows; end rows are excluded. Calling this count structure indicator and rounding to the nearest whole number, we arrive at 2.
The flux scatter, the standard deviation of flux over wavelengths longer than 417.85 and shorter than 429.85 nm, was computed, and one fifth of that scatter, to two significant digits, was 0.18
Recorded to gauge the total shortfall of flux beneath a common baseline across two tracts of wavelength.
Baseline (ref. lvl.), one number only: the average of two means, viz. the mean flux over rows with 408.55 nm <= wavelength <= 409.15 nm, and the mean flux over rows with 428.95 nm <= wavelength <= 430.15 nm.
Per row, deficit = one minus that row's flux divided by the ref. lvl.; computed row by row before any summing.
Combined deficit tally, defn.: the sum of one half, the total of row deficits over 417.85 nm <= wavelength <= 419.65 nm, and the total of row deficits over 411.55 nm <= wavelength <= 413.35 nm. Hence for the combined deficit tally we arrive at 1.6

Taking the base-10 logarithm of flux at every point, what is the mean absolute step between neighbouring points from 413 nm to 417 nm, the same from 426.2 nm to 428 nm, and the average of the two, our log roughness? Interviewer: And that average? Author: 0.0231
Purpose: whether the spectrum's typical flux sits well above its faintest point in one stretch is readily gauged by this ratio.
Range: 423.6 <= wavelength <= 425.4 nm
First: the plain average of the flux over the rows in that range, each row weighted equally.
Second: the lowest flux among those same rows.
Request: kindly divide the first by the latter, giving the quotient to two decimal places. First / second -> 1.07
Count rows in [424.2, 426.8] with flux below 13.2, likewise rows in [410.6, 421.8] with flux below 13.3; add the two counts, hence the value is 36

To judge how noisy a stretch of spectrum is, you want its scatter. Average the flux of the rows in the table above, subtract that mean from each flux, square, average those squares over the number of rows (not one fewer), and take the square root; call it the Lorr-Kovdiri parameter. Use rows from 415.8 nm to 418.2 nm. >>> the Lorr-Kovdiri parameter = 0.7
